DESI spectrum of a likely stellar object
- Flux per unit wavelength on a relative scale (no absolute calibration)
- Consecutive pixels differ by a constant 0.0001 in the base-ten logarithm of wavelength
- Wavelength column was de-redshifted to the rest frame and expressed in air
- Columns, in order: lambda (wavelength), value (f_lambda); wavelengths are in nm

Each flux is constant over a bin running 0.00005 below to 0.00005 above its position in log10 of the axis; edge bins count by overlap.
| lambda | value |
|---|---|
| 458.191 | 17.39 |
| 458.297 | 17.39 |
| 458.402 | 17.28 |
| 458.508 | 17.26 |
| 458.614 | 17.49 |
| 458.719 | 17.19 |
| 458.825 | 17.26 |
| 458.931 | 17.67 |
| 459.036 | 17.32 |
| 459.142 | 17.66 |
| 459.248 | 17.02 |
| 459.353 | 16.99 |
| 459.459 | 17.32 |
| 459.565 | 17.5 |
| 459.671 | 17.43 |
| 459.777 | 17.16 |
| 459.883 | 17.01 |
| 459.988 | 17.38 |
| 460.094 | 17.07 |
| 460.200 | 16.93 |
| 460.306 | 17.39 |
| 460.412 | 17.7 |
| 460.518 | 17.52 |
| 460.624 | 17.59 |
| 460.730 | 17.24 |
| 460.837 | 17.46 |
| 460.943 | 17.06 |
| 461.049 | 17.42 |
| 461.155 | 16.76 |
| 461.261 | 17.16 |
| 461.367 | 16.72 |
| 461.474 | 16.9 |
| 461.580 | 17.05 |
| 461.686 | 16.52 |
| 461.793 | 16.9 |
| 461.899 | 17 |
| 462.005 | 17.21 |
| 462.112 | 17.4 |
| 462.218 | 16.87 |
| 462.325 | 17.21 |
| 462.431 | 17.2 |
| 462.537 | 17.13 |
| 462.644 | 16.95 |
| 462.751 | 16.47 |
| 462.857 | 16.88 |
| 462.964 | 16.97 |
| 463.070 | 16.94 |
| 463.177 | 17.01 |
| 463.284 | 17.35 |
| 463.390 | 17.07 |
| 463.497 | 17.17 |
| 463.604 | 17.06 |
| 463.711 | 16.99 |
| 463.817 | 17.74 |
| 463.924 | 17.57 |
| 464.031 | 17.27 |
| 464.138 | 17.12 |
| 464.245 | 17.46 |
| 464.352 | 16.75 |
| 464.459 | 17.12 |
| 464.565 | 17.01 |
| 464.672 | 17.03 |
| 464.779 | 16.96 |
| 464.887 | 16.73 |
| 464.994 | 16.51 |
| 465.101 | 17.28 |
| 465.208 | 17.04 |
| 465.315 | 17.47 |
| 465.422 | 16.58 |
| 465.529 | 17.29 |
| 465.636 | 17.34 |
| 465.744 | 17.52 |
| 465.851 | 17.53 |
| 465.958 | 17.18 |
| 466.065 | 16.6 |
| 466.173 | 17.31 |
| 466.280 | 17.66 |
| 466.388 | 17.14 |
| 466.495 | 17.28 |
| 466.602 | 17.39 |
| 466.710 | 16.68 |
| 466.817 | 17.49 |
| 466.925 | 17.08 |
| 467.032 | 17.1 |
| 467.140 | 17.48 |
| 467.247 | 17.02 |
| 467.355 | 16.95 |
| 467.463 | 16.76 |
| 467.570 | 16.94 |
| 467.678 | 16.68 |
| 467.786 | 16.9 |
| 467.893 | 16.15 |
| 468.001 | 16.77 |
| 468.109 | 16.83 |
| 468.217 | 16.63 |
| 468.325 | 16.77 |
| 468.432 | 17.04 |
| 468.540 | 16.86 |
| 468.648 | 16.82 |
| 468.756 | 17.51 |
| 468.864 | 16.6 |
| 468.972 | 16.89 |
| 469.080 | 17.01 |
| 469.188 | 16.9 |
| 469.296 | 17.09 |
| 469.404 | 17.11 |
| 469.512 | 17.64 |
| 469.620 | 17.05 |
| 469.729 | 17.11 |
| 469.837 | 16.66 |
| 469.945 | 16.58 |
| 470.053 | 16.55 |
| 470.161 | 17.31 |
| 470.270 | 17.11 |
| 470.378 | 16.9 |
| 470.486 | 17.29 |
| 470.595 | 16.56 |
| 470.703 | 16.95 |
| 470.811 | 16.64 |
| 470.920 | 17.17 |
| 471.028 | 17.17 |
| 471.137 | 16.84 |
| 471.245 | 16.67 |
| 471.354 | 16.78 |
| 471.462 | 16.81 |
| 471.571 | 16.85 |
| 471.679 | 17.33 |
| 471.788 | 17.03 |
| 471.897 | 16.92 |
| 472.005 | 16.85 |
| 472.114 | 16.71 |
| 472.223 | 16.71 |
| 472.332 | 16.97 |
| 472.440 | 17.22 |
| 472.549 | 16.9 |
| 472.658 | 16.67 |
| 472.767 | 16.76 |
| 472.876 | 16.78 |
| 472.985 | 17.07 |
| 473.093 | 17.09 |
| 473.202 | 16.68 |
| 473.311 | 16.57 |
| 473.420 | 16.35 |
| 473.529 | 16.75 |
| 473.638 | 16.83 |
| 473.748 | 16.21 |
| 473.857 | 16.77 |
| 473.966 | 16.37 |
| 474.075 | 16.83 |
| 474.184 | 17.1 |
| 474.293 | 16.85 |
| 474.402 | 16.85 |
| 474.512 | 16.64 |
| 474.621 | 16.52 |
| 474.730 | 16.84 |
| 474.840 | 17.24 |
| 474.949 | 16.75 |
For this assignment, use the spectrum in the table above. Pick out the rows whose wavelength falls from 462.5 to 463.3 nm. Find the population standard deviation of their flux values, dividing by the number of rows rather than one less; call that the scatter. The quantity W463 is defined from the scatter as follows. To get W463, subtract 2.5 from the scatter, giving -2.27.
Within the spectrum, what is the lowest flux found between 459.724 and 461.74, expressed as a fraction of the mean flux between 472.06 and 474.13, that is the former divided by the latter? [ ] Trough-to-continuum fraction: 0.986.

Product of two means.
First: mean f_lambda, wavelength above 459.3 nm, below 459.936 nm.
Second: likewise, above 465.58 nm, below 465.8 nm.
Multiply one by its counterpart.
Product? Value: 300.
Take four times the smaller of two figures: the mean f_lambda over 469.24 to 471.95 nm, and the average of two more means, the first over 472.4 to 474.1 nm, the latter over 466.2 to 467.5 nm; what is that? 67.8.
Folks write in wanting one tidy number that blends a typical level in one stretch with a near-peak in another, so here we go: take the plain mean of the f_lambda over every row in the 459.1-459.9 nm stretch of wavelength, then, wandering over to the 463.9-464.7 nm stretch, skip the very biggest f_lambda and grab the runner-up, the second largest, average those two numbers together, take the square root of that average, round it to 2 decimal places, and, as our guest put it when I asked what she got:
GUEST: 4.17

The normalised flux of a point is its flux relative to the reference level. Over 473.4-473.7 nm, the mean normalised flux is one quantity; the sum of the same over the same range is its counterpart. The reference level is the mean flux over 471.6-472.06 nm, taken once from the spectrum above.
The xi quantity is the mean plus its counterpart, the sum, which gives 3.91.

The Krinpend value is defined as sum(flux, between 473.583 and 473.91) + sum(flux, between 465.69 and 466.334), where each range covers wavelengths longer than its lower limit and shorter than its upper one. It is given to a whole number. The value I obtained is 154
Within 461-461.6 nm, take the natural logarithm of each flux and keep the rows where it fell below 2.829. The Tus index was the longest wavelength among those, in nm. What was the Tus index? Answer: 461.474 nm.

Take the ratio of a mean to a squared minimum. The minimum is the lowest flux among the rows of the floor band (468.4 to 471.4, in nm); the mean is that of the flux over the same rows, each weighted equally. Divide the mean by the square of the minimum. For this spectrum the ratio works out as 0.0619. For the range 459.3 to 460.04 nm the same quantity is 0.0598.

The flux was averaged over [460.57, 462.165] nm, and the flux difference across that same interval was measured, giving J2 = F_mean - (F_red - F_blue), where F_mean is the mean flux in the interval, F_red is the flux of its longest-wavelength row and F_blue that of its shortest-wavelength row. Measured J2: 17.3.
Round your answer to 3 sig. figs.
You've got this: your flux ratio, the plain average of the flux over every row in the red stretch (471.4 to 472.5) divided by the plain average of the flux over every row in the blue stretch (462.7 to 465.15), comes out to 0.993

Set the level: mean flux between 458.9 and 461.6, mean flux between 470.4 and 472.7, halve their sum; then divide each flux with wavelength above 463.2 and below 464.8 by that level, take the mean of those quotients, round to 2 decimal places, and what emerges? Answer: 1.01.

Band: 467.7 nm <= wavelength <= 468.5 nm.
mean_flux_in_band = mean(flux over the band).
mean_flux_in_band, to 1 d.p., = 16.7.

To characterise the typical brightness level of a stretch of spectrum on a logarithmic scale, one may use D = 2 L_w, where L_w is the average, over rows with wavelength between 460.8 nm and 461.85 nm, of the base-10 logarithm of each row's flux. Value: 2.46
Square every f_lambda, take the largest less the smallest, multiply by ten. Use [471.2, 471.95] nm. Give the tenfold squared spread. 224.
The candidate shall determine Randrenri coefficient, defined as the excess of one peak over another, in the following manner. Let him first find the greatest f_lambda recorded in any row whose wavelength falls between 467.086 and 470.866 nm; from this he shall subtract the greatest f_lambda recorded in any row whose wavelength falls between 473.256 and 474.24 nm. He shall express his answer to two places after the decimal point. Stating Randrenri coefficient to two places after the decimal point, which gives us 0.54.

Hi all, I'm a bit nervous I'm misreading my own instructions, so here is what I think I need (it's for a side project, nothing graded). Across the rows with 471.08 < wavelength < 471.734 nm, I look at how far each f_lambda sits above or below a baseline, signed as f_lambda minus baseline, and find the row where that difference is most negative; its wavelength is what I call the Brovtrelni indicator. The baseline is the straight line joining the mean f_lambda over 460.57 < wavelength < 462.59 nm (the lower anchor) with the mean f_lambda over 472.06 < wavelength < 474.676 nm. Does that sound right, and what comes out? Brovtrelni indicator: 471.245 nm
